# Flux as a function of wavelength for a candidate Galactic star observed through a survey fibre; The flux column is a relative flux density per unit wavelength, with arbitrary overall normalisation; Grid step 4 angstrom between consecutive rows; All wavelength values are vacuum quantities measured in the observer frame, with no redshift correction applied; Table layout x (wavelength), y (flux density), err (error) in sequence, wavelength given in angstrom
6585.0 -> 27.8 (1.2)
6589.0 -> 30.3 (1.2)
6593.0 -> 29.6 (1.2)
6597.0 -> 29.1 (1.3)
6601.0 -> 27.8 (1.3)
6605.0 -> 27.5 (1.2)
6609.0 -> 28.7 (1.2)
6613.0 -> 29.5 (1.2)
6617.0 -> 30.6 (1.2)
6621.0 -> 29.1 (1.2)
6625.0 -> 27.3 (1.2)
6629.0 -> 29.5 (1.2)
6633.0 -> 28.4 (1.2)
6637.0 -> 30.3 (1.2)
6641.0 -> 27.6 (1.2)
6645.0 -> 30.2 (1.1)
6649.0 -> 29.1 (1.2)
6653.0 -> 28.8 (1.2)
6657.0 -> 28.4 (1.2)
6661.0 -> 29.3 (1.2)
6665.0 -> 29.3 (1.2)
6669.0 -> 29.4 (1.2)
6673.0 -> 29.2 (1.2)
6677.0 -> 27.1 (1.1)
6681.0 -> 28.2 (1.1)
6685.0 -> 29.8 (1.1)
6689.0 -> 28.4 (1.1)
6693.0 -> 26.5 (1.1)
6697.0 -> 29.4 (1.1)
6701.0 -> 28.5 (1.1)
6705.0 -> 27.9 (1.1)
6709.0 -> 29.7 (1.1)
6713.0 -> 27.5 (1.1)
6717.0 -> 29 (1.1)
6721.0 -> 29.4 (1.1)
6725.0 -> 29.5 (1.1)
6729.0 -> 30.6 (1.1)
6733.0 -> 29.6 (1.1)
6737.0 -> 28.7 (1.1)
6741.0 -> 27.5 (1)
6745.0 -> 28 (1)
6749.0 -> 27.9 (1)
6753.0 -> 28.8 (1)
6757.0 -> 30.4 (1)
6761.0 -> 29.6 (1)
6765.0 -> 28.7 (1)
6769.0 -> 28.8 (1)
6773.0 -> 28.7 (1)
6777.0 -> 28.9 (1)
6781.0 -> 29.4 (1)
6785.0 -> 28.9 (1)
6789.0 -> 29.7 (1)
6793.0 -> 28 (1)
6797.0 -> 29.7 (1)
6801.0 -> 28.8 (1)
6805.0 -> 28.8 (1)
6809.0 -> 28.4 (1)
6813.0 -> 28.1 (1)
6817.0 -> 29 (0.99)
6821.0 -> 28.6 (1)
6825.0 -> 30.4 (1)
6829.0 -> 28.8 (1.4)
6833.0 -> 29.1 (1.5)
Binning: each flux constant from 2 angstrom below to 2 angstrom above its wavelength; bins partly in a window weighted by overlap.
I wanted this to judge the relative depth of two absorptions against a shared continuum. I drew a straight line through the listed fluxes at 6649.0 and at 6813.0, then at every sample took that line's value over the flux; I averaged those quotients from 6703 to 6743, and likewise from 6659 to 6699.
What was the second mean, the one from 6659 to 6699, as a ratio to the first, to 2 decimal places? 1.02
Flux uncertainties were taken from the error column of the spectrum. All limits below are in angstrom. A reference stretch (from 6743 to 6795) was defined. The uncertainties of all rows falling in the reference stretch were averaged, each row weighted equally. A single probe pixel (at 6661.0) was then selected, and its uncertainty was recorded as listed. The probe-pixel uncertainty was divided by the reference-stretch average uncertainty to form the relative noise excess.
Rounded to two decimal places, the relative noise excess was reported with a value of 1.20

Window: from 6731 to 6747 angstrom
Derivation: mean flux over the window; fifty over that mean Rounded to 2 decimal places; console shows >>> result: 1.76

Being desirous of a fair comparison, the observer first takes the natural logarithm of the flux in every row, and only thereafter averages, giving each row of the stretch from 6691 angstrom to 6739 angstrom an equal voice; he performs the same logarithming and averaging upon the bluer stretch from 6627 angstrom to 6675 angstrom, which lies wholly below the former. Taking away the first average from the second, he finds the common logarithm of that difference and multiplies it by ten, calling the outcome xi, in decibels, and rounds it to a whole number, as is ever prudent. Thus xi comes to -20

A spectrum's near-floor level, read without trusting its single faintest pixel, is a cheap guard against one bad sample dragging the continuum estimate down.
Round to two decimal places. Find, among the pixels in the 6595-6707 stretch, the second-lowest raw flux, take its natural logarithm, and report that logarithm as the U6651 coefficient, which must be 3.30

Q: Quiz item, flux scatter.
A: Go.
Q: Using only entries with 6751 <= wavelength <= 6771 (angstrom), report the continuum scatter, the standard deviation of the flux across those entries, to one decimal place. 0.7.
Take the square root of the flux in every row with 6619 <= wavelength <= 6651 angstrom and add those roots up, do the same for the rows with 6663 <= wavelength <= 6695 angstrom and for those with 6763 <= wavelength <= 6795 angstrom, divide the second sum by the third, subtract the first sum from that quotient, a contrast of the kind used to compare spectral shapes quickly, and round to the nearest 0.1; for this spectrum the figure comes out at -42.0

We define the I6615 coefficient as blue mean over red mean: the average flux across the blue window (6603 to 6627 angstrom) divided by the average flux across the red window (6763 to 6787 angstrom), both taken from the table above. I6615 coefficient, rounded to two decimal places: 1.00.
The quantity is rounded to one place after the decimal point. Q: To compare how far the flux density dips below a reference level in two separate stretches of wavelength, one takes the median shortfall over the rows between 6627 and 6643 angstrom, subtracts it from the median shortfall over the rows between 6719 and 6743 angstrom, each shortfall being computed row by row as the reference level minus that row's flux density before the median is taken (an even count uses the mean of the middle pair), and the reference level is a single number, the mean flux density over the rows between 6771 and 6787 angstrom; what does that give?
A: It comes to -0.5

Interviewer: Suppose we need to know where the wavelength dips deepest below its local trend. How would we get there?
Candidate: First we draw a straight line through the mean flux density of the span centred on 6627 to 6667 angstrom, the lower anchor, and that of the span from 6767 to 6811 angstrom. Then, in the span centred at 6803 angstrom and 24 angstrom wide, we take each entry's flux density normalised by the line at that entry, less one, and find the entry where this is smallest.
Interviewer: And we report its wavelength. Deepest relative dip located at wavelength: 6793.0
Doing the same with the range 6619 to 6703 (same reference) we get 6693.0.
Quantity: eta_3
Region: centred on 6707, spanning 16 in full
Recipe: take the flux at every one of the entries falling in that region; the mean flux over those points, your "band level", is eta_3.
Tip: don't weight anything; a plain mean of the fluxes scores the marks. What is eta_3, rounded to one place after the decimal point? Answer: 28.4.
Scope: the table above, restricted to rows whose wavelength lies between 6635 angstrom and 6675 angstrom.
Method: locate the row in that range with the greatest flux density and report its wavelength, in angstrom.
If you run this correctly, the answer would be 6637.0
